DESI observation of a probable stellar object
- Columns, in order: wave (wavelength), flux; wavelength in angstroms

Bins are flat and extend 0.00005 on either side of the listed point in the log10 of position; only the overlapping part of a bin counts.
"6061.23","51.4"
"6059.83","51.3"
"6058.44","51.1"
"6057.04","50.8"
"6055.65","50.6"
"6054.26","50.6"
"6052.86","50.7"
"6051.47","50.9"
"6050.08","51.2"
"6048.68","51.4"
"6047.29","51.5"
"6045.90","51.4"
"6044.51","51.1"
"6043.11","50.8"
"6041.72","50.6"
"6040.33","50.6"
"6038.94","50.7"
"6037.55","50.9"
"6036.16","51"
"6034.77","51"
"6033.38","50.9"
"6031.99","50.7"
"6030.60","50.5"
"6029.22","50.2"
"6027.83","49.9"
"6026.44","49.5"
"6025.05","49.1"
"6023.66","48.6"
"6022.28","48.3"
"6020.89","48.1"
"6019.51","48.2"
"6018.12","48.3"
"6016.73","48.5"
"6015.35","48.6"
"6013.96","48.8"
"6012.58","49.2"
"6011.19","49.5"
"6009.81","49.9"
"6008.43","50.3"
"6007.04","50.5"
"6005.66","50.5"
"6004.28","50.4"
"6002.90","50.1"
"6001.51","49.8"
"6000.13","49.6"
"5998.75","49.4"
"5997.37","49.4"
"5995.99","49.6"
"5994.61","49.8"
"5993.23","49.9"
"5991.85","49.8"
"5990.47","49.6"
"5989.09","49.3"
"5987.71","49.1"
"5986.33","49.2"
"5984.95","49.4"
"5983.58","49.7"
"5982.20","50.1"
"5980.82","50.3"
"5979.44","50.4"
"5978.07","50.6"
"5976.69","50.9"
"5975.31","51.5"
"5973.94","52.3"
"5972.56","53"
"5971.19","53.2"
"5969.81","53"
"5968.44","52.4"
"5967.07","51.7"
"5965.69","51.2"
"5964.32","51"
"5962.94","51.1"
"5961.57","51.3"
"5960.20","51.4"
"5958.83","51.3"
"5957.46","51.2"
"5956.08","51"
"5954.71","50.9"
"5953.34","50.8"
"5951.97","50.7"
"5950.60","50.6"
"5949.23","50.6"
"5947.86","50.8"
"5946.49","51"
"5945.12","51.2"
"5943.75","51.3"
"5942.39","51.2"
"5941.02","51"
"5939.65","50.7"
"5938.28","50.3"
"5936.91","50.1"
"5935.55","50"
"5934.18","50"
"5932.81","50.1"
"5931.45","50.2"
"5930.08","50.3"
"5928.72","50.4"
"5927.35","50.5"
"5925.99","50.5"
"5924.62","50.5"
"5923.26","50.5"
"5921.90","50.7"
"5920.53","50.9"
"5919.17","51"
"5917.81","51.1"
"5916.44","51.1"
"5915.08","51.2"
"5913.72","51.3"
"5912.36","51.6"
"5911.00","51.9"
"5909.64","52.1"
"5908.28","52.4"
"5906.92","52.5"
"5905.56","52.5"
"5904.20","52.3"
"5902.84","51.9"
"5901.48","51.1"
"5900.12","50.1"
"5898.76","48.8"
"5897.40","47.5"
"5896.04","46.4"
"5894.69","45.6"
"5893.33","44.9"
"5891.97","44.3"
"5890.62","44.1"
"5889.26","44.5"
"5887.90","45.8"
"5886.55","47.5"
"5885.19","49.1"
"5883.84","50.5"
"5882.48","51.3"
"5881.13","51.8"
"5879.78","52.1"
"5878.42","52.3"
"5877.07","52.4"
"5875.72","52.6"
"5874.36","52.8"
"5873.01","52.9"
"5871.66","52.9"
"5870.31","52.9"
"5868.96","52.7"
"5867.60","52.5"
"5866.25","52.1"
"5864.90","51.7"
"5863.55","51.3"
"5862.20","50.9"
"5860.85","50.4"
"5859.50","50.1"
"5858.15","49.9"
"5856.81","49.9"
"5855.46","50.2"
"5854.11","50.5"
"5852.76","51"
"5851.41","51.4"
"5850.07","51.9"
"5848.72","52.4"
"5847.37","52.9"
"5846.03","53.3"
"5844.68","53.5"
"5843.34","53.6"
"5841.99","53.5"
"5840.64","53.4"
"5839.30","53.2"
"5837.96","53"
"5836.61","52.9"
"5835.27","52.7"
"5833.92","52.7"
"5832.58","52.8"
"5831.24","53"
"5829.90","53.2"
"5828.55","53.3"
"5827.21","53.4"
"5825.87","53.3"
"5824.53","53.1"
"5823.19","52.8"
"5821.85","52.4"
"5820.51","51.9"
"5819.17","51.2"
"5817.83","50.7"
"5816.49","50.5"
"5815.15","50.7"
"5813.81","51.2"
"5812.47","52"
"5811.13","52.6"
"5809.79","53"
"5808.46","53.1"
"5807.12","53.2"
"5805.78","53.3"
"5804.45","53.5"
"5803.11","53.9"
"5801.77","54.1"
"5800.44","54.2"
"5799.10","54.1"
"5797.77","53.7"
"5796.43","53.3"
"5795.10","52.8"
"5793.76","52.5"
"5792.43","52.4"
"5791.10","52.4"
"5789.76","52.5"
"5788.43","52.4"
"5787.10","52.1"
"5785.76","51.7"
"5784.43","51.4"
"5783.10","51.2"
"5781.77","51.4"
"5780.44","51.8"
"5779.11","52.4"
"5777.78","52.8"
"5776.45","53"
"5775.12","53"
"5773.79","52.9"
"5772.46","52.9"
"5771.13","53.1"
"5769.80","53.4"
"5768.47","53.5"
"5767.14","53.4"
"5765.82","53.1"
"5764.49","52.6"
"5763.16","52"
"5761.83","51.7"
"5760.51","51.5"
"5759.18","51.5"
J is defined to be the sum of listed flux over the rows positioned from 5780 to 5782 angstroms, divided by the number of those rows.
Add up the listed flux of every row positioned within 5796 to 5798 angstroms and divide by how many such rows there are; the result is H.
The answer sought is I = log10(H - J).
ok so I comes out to 0.28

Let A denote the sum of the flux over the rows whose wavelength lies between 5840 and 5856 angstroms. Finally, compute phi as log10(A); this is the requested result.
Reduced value 2.80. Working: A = 628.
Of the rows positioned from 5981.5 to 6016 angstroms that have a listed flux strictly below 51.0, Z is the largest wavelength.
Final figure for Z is 6015.35 angstroms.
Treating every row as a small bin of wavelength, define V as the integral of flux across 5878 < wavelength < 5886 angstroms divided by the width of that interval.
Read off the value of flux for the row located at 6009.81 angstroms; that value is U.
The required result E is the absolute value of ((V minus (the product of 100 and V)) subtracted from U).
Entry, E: 5106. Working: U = 49.9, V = 51.1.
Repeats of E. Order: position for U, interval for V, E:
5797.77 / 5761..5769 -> 5271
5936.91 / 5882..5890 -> 4798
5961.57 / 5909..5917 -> 5158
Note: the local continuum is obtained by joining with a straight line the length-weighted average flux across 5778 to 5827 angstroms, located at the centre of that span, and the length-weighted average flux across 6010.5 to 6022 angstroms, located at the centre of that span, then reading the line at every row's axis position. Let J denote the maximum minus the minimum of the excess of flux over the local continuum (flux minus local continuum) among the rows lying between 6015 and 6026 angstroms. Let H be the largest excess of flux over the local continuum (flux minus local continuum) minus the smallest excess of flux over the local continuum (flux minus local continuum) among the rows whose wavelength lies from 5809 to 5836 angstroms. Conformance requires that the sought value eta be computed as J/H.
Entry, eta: 0.35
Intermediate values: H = 3.1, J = 1.1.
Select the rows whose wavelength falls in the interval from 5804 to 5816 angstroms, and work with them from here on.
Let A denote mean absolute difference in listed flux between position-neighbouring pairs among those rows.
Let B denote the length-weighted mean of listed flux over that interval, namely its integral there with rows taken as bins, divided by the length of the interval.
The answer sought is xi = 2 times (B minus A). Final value 104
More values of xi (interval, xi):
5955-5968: 102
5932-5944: 101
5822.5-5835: 106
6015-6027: 97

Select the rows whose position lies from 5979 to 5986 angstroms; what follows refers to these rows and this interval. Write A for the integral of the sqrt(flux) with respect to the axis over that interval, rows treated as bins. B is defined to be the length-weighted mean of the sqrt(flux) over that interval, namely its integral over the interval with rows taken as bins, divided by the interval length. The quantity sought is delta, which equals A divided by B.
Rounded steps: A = 49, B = 7.06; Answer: 7.0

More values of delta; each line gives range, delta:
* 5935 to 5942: 7.0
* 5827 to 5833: 6.0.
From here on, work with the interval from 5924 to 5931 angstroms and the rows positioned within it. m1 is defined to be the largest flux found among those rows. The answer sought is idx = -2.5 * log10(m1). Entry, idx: -4.26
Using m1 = 50.5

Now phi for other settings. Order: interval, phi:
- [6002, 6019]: 2.77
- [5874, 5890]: 2.78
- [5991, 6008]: 2.78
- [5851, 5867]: 2.78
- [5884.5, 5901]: 2.75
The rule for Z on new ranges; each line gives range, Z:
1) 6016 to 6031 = 6030.60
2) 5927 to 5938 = 5936.91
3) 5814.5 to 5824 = 5817.83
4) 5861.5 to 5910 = 5900.12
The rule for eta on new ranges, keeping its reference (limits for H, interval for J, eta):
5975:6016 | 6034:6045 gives 0.26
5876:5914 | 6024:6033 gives 0.20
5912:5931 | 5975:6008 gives 2.22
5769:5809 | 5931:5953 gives 0.44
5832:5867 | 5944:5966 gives 0.29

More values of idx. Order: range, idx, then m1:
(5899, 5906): -4.30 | 52.5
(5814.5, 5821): -4.29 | 51.9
